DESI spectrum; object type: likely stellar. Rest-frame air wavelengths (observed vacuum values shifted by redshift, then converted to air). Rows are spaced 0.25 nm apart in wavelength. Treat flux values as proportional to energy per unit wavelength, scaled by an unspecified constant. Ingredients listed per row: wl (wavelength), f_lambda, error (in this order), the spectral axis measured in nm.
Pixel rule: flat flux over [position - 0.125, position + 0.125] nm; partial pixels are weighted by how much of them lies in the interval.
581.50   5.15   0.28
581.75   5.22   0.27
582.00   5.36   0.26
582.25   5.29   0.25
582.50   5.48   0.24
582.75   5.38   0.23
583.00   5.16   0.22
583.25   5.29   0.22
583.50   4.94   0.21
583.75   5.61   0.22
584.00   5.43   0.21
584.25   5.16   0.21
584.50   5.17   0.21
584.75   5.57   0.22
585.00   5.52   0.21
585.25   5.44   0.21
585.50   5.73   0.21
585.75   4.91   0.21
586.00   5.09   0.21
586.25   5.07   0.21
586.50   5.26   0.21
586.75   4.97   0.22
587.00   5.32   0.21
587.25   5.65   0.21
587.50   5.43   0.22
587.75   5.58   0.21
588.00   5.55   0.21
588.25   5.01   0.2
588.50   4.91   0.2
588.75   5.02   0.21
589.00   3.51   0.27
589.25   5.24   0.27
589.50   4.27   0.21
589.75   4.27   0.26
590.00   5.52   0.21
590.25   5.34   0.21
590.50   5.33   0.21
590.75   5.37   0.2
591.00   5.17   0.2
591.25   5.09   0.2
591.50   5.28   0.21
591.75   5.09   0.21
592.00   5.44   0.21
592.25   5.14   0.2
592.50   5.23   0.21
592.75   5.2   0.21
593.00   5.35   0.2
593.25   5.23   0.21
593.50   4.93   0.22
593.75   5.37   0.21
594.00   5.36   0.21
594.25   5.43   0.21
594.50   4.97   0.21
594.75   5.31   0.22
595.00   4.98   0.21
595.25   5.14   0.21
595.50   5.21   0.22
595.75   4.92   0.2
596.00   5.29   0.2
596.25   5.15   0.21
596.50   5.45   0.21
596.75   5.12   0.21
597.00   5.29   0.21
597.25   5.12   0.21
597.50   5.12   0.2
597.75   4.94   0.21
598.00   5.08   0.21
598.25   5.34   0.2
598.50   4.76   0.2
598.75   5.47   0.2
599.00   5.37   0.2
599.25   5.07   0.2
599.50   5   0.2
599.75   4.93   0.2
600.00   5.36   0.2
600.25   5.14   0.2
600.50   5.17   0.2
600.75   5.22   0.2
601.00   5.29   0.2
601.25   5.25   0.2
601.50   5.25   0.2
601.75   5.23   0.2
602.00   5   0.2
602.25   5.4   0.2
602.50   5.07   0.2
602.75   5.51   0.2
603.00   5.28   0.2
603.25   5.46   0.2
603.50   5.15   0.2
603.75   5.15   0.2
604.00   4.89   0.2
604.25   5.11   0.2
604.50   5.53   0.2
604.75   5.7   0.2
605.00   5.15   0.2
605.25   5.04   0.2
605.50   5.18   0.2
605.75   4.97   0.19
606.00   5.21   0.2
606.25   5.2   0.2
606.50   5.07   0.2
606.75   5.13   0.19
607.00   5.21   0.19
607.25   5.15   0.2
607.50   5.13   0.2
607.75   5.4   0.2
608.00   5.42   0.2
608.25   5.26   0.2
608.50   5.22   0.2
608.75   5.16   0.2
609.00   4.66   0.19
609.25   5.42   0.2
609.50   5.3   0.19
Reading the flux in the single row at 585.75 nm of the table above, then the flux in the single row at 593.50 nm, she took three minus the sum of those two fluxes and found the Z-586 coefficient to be -6.84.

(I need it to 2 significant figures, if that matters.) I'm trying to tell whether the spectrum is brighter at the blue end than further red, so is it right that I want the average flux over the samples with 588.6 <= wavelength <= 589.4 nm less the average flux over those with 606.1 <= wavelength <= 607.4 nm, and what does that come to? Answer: -0.56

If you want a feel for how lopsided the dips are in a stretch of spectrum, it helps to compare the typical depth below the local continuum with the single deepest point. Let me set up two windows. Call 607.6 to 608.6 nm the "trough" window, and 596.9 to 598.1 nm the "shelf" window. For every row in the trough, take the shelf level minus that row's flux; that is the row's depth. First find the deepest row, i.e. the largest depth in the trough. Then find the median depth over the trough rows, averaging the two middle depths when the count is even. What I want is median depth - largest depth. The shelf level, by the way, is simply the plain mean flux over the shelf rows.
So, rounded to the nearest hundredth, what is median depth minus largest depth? -0.11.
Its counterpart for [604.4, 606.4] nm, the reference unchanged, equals -0.22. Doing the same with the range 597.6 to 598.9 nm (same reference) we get -0.32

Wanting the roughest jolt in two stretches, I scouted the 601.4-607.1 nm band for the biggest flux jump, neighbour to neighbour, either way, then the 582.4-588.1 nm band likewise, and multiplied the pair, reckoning 0.45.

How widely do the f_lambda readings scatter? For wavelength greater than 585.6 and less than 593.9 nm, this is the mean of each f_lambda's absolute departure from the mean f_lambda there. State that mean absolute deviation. 0.272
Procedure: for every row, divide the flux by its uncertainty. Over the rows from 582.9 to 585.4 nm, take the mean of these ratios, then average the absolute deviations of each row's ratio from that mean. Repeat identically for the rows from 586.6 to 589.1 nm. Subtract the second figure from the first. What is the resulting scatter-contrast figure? -1.6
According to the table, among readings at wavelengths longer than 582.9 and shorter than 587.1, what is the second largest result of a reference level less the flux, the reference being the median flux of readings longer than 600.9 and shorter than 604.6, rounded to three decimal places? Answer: 0.310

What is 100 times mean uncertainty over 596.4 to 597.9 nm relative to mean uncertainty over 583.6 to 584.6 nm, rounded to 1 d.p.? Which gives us 98.0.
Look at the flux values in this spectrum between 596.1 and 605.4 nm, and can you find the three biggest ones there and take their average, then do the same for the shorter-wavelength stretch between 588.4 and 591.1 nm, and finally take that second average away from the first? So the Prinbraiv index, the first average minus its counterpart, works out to 0.17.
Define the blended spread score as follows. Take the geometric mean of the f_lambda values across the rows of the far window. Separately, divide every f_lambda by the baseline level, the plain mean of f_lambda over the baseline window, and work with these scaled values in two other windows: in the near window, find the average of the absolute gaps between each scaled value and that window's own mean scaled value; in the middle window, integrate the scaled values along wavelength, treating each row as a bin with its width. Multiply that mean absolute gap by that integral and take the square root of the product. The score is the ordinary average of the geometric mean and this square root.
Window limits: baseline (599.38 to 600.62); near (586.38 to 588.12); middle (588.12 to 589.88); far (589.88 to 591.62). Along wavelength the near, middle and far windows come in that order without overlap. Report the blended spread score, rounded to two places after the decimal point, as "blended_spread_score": 2.77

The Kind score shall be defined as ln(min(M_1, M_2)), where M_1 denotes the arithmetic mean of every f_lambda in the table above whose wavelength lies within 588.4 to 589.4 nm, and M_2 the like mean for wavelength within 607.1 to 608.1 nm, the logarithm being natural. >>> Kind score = 1.54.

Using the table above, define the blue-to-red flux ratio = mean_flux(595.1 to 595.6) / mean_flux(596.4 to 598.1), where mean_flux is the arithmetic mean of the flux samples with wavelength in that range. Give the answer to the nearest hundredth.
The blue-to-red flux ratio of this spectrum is 1.00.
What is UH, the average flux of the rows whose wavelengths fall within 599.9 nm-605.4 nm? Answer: 5.24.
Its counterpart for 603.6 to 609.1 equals 5.18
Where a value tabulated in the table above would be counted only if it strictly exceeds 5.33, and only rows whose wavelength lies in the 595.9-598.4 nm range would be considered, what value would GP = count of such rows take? 2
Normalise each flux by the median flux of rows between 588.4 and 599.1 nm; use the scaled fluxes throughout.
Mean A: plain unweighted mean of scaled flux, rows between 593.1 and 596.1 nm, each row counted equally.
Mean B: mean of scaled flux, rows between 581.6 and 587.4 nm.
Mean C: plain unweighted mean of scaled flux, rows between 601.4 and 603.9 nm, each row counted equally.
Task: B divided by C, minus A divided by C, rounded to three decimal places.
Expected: 0.024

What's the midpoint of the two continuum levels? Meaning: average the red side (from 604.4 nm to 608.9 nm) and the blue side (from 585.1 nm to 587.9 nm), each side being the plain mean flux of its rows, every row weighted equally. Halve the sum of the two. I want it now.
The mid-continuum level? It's 5.27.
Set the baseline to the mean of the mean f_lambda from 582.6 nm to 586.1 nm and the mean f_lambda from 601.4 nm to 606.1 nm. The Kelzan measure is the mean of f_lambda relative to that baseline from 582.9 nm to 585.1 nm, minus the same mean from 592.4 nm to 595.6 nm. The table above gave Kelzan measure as 0.11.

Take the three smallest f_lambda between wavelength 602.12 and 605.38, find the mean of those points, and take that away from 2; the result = -3.00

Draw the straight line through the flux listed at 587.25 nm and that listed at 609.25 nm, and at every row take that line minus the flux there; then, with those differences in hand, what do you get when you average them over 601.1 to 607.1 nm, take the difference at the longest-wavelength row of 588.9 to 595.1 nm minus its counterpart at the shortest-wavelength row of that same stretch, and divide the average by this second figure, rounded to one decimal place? -0.2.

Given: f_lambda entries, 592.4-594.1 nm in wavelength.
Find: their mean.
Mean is 5.24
